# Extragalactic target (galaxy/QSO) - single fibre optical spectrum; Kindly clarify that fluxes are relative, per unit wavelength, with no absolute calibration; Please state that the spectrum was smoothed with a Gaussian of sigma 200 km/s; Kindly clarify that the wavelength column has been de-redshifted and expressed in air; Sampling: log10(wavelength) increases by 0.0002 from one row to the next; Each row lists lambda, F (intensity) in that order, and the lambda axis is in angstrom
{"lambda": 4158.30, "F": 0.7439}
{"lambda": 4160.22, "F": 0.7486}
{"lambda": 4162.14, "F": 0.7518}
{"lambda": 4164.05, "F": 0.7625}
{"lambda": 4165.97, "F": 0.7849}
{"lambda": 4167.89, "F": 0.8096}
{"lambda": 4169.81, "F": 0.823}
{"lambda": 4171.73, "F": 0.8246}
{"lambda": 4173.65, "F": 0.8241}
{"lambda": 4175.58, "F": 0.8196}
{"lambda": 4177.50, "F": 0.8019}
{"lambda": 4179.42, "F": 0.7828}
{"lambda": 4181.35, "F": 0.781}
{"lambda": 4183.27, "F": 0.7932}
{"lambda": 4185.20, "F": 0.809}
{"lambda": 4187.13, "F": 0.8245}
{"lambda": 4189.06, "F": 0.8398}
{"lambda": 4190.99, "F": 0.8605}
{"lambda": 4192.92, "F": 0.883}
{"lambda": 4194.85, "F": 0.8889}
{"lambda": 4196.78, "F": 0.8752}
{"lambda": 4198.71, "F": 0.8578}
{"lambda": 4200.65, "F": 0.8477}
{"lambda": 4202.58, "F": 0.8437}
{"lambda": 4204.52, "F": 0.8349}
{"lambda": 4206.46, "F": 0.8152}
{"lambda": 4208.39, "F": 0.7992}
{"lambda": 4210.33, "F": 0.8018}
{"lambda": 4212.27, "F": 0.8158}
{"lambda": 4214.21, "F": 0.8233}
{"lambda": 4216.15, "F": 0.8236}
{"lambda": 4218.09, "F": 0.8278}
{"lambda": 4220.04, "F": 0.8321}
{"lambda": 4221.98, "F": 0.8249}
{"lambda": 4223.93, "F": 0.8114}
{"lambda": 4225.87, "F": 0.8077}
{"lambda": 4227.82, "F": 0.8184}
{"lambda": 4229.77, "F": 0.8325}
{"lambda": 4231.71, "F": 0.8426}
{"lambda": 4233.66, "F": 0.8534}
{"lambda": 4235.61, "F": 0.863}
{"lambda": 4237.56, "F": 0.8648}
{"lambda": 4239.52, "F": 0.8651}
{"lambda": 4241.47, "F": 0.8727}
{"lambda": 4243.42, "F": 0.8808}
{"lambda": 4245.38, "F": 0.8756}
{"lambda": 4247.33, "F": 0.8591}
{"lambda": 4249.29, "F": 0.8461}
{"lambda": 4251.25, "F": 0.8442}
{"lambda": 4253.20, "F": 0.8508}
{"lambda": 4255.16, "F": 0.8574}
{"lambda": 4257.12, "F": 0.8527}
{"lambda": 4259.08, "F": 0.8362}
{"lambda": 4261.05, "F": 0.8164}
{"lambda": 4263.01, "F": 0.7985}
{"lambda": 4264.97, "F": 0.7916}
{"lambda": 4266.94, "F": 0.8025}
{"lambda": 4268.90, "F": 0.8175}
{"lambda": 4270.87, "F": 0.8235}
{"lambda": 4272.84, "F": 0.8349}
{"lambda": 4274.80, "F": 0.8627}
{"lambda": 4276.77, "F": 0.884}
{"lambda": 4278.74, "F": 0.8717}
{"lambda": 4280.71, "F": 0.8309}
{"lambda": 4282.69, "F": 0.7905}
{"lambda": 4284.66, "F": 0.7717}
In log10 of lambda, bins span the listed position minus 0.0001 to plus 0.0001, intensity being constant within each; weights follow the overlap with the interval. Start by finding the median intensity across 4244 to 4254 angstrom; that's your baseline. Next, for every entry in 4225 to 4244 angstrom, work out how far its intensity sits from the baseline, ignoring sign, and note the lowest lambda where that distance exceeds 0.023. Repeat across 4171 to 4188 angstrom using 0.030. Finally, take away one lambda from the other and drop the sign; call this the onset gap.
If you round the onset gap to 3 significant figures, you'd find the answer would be 50.3 angstrom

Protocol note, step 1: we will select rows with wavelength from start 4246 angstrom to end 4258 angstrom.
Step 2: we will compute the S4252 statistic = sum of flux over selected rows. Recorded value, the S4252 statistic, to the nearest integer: 5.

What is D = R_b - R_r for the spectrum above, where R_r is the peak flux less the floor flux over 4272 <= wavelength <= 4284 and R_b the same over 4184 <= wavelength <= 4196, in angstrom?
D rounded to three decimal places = -0.014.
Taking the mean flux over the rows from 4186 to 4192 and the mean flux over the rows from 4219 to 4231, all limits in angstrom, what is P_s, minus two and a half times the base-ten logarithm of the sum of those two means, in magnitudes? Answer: -0.552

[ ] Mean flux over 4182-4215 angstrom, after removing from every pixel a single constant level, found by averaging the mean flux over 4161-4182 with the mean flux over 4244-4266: 0.018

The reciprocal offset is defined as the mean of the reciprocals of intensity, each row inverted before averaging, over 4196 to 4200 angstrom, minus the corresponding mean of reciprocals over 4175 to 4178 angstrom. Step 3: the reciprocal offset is -0.079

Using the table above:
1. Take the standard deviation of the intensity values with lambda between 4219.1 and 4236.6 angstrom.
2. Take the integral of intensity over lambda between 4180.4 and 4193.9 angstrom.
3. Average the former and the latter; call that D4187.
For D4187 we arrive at 5.59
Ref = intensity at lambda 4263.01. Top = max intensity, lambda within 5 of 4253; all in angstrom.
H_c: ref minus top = -0.059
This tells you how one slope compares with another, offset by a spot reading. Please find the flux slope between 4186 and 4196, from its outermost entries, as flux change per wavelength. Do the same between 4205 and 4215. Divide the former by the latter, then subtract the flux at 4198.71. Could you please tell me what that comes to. 7.1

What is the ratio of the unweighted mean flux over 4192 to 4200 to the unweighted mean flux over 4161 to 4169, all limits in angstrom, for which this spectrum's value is 1.13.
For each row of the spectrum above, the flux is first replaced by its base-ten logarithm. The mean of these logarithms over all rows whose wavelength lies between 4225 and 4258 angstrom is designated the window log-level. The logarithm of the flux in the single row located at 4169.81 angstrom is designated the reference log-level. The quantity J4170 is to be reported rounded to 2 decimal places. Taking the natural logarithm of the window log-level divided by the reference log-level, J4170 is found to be -0.20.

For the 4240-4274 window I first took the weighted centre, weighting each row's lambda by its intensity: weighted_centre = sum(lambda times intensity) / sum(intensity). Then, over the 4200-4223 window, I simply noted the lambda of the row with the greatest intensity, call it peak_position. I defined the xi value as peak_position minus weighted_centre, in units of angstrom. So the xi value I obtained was -56.2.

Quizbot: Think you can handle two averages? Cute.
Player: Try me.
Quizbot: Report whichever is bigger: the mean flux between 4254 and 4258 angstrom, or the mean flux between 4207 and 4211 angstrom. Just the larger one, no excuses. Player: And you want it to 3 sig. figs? 0.855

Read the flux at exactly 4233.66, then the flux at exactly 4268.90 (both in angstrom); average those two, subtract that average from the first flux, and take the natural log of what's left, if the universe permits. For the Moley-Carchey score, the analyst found -4.02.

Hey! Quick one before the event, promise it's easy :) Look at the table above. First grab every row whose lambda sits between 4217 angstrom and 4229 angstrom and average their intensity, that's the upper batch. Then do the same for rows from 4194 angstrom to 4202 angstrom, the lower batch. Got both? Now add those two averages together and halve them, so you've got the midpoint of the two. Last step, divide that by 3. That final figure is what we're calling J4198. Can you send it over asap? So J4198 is 0.281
